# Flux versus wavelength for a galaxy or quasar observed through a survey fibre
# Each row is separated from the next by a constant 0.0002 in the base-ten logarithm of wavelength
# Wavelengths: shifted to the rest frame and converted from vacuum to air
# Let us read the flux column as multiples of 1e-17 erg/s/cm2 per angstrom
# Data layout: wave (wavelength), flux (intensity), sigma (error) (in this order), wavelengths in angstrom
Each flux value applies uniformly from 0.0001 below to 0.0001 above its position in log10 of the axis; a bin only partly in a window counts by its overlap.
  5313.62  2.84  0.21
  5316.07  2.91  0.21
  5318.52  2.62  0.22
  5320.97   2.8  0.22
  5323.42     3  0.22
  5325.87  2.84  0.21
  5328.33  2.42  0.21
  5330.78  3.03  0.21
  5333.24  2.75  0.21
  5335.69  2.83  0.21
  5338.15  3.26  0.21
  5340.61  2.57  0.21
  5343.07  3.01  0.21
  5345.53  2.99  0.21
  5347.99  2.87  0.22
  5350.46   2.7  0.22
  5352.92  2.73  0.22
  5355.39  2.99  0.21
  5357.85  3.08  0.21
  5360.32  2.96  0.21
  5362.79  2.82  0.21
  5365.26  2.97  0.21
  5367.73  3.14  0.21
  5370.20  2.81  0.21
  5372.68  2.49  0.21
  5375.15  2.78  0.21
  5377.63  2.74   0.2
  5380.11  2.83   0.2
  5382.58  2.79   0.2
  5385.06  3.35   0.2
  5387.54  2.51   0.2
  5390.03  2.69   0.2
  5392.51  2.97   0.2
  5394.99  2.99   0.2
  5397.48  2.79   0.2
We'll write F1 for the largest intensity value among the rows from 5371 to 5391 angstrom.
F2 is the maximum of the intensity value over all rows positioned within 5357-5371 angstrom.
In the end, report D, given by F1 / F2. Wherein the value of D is 1.07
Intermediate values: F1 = 3.35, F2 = 3.14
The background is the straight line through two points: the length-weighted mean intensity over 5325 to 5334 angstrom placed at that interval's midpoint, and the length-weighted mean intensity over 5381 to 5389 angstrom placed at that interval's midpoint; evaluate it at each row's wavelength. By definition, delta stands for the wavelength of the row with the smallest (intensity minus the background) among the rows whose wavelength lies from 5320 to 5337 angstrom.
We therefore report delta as 5328.33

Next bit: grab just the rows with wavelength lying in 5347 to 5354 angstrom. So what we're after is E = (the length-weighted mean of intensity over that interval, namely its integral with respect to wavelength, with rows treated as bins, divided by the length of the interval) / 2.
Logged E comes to 1.38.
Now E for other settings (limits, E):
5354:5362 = 1.50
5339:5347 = 1.44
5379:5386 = 1.49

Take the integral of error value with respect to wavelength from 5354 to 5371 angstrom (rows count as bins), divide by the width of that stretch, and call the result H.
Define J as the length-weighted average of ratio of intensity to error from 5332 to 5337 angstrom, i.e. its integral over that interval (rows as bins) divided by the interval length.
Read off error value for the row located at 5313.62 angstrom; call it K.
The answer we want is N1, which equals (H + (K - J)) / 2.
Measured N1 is -6.45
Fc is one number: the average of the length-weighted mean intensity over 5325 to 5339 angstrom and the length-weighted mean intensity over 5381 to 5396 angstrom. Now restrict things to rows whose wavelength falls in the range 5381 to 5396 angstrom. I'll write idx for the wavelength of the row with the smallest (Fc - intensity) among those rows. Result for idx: 5385.06 angstrom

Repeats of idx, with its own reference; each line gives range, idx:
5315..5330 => 5323.42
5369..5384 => 5380.11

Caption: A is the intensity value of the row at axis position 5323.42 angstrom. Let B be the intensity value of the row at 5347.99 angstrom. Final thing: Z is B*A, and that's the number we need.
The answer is 8.61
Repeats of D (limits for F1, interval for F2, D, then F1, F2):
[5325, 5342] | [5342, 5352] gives 1.08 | 3.26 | 3.01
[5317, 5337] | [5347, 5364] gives 0.98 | 3.03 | 3.08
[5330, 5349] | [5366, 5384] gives 1.04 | 3.26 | 3.14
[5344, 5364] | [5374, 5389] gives 0.92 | 3.08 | 3.35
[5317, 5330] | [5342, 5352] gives 1.00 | 3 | 3.01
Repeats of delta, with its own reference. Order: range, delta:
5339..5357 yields 5340.61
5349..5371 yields 5350.46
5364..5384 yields 5372.68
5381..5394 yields 5387.54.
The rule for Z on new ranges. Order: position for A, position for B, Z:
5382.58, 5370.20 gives 7.84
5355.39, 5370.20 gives 8.40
